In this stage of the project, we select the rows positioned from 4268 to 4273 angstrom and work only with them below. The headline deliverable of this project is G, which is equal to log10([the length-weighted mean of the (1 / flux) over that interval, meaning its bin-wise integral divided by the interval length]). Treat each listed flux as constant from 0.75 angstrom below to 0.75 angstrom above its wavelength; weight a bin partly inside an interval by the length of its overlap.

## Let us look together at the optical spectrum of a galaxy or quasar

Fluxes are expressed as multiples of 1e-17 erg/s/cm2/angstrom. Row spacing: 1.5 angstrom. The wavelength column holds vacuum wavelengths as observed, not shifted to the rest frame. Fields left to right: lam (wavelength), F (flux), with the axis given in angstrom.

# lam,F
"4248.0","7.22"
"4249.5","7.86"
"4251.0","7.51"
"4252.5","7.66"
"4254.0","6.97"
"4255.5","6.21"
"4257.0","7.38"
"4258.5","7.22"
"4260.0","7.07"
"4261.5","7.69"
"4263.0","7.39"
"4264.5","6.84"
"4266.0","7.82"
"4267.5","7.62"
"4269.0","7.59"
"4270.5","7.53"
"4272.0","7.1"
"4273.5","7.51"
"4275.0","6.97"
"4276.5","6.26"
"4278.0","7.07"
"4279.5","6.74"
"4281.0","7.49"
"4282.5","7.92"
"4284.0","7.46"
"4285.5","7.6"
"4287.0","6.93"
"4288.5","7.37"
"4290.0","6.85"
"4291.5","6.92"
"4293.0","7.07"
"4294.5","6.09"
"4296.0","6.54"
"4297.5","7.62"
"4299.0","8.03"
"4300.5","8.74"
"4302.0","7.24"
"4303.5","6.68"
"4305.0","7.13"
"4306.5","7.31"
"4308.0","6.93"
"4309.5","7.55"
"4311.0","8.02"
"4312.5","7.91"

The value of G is -0.87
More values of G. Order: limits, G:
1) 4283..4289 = -0.87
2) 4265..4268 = -0.88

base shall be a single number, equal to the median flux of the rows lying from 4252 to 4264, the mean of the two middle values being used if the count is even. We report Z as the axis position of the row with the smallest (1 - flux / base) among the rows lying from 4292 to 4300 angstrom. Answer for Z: 4299.0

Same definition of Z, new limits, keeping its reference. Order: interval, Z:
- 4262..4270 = 4266.0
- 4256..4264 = 4261.5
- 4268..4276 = 4269.0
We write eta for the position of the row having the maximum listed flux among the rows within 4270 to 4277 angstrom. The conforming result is 4270.5 angstrom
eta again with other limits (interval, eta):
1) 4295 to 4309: 4300.5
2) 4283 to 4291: 4285.5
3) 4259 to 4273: 4266.0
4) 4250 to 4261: 4252.5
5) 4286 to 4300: 4299.0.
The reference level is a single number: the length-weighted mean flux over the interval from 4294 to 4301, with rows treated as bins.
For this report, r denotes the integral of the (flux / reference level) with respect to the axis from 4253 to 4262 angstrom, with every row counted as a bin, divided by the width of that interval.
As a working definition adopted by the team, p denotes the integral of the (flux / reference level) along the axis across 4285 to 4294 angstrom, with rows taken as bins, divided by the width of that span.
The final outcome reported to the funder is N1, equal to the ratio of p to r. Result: 1.00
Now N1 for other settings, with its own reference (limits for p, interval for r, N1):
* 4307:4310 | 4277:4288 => 0.99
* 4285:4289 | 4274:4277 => 1.08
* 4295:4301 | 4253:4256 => 1.14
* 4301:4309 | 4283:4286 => 0.94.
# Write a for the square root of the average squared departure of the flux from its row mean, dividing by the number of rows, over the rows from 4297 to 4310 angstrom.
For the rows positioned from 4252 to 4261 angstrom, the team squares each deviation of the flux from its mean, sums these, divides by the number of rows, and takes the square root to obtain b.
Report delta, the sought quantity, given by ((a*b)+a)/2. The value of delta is 0.423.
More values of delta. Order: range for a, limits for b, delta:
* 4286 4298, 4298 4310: 0.356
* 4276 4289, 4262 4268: 0.326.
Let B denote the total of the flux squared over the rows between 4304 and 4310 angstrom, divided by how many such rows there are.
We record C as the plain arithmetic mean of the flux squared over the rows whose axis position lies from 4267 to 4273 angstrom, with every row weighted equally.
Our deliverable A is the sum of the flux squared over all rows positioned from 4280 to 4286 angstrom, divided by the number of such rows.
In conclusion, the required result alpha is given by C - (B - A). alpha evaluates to 61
